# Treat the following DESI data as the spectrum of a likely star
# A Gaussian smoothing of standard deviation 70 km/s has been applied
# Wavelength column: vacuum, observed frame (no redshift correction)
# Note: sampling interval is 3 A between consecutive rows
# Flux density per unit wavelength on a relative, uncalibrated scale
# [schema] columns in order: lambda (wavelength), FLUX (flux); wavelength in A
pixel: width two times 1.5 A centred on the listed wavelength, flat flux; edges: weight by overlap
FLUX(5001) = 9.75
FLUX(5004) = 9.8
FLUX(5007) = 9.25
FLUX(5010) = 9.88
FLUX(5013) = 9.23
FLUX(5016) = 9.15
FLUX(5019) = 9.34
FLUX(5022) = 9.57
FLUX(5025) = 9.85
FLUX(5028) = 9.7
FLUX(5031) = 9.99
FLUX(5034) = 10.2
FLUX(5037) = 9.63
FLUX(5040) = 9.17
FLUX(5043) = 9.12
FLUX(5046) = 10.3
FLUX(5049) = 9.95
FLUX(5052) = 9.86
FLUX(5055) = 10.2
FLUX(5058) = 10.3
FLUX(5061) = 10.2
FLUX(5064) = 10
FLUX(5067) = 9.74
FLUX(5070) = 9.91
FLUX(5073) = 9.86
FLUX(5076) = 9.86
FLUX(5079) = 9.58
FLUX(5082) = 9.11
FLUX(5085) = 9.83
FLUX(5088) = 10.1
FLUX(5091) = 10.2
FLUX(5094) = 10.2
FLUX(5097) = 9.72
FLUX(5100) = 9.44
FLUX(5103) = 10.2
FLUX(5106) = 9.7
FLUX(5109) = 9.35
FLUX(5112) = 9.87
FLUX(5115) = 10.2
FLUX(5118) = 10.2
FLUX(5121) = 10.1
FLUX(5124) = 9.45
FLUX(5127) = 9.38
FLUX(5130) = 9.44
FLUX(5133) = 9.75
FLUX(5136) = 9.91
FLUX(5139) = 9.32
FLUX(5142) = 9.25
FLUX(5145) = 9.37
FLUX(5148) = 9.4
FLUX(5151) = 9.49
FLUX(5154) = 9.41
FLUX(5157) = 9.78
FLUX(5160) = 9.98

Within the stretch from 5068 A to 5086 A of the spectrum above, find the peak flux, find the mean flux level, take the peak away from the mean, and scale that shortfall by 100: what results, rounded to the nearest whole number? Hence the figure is -22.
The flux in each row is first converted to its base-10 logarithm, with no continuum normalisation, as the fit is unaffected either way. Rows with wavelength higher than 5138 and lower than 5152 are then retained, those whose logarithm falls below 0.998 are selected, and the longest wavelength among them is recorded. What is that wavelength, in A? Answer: 5151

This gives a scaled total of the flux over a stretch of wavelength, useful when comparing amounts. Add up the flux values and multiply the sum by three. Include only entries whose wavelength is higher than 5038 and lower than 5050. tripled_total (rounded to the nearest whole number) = 116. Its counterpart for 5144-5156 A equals 113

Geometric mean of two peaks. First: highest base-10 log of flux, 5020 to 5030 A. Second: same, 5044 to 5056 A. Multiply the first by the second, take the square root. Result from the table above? 1.00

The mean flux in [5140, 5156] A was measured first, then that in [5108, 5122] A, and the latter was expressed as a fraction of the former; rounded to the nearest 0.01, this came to 1.06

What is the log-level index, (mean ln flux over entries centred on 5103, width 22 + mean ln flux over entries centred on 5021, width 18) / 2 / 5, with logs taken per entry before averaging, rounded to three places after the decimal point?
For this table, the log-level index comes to 0.453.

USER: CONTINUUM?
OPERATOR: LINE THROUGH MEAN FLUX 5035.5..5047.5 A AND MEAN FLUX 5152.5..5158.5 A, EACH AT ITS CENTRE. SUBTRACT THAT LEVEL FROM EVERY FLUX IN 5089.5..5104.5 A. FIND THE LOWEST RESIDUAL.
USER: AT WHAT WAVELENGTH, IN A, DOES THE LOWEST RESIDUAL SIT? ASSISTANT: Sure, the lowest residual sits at 5100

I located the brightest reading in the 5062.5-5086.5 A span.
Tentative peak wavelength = 5064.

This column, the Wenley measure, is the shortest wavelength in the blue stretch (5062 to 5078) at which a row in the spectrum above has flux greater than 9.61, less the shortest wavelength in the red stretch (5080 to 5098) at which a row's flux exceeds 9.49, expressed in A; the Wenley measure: -21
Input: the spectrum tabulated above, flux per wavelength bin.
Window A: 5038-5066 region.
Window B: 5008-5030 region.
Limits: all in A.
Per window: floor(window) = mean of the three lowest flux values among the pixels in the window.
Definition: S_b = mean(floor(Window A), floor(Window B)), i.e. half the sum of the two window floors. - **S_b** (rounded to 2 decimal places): 9.31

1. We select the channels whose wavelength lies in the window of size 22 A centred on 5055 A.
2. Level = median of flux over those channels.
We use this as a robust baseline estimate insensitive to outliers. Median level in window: 10.2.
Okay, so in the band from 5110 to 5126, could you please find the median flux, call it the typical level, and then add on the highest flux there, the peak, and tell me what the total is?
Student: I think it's 20.3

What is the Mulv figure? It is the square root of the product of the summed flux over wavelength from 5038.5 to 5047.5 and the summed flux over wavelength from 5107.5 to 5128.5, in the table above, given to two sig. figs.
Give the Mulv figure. 44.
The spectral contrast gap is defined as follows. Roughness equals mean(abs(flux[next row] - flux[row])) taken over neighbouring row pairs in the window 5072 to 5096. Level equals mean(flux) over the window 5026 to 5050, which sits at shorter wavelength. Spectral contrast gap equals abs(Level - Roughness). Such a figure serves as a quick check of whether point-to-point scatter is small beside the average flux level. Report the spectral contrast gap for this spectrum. 9.49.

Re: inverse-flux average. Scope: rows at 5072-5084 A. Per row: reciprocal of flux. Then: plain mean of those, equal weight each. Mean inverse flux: 0.104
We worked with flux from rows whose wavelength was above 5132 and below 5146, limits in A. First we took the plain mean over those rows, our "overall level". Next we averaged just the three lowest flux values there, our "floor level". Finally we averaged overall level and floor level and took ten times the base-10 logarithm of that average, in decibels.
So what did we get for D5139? 9.74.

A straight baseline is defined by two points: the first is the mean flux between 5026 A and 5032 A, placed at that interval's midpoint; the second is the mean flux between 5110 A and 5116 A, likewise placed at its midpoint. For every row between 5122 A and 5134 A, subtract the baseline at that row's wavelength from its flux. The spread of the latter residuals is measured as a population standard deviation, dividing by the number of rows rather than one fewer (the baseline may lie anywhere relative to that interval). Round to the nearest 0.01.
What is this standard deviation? 0.14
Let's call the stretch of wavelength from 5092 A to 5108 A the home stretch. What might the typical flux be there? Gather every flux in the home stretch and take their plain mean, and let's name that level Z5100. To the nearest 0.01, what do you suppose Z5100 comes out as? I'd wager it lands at 9.85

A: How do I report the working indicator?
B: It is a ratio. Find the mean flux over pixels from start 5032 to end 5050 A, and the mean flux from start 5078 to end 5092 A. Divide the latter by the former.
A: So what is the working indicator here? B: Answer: 1.00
